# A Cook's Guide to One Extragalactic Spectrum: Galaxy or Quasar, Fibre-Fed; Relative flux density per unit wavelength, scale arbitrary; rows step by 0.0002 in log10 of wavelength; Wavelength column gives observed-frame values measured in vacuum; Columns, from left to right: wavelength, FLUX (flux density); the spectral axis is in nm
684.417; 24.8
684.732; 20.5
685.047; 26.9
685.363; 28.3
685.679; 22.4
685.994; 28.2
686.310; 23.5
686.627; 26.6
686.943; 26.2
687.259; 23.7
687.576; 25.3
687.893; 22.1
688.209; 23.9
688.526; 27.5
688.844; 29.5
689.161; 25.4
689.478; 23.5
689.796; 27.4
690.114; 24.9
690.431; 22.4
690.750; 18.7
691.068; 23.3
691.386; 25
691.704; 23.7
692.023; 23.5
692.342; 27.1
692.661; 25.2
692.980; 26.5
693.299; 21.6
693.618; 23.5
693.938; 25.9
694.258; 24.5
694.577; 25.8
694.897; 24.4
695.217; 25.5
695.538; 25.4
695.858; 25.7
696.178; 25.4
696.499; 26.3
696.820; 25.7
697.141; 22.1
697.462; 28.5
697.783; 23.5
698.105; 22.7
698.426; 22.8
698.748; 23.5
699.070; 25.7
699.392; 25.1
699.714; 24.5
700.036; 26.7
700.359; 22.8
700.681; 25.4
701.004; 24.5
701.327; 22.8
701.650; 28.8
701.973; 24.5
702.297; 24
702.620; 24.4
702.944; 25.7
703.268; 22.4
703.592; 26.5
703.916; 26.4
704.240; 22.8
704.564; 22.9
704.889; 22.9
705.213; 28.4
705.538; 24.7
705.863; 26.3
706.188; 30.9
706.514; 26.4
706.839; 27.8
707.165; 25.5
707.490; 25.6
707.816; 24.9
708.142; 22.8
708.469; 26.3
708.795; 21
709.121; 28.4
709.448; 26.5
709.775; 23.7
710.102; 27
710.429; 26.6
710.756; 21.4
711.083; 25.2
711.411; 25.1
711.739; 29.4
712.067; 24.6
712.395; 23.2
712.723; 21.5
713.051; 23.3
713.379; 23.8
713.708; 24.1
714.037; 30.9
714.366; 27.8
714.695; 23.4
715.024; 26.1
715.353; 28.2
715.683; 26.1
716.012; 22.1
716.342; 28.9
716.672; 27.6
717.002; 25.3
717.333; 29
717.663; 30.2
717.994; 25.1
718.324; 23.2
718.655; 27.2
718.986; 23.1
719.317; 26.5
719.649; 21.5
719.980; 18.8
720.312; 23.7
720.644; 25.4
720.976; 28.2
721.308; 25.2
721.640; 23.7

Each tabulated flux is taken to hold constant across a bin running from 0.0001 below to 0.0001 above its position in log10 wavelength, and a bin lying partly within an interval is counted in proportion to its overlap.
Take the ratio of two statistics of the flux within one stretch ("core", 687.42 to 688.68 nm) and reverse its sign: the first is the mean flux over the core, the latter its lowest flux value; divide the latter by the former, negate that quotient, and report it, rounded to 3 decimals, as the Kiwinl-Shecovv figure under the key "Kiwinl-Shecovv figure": -0.895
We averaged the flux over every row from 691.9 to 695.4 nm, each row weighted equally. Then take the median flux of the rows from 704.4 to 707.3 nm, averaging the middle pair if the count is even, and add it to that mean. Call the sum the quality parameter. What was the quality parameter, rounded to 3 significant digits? 51.2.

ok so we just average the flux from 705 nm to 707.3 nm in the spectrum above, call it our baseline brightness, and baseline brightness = 27.1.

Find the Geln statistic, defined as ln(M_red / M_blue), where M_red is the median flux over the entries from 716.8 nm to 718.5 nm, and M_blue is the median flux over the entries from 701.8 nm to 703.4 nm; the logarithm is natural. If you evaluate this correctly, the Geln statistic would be 0.036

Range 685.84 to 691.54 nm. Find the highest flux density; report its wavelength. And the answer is 688.844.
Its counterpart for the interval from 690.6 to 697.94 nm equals 697.462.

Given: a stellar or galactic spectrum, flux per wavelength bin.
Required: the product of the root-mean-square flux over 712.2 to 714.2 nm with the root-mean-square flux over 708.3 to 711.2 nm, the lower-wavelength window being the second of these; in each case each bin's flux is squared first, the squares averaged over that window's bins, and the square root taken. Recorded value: 622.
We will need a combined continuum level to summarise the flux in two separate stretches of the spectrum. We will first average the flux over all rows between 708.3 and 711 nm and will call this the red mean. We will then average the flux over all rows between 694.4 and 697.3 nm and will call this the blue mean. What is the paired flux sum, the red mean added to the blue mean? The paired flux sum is 50.3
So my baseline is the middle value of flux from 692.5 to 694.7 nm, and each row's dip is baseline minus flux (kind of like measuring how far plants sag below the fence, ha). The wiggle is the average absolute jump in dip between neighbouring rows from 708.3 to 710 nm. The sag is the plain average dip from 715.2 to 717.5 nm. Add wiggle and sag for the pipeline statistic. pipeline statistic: 2.8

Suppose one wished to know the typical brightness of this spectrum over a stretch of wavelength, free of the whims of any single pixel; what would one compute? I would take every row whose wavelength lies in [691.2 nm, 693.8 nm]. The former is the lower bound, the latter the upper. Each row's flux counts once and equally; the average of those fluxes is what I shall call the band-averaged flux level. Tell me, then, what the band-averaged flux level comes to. 24.5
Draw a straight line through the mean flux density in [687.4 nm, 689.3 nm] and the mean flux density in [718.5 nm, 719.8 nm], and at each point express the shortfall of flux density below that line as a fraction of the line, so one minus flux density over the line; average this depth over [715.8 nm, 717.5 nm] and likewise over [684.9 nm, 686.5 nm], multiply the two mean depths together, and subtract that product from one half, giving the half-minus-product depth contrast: 0.4995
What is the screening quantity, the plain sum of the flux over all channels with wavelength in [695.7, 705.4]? 743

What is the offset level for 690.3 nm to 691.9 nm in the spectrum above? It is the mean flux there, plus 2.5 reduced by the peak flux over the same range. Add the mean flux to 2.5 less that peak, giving 0.1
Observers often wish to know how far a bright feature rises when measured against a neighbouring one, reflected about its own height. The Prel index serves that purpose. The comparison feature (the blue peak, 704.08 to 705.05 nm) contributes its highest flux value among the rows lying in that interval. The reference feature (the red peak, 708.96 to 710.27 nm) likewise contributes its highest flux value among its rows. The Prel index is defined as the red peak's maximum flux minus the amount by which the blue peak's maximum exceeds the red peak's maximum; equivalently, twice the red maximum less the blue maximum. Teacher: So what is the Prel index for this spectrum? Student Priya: 33.9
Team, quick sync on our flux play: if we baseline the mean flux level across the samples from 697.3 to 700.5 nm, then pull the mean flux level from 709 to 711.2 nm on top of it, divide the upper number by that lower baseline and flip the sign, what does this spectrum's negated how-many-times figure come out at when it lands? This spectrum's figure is -1.04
